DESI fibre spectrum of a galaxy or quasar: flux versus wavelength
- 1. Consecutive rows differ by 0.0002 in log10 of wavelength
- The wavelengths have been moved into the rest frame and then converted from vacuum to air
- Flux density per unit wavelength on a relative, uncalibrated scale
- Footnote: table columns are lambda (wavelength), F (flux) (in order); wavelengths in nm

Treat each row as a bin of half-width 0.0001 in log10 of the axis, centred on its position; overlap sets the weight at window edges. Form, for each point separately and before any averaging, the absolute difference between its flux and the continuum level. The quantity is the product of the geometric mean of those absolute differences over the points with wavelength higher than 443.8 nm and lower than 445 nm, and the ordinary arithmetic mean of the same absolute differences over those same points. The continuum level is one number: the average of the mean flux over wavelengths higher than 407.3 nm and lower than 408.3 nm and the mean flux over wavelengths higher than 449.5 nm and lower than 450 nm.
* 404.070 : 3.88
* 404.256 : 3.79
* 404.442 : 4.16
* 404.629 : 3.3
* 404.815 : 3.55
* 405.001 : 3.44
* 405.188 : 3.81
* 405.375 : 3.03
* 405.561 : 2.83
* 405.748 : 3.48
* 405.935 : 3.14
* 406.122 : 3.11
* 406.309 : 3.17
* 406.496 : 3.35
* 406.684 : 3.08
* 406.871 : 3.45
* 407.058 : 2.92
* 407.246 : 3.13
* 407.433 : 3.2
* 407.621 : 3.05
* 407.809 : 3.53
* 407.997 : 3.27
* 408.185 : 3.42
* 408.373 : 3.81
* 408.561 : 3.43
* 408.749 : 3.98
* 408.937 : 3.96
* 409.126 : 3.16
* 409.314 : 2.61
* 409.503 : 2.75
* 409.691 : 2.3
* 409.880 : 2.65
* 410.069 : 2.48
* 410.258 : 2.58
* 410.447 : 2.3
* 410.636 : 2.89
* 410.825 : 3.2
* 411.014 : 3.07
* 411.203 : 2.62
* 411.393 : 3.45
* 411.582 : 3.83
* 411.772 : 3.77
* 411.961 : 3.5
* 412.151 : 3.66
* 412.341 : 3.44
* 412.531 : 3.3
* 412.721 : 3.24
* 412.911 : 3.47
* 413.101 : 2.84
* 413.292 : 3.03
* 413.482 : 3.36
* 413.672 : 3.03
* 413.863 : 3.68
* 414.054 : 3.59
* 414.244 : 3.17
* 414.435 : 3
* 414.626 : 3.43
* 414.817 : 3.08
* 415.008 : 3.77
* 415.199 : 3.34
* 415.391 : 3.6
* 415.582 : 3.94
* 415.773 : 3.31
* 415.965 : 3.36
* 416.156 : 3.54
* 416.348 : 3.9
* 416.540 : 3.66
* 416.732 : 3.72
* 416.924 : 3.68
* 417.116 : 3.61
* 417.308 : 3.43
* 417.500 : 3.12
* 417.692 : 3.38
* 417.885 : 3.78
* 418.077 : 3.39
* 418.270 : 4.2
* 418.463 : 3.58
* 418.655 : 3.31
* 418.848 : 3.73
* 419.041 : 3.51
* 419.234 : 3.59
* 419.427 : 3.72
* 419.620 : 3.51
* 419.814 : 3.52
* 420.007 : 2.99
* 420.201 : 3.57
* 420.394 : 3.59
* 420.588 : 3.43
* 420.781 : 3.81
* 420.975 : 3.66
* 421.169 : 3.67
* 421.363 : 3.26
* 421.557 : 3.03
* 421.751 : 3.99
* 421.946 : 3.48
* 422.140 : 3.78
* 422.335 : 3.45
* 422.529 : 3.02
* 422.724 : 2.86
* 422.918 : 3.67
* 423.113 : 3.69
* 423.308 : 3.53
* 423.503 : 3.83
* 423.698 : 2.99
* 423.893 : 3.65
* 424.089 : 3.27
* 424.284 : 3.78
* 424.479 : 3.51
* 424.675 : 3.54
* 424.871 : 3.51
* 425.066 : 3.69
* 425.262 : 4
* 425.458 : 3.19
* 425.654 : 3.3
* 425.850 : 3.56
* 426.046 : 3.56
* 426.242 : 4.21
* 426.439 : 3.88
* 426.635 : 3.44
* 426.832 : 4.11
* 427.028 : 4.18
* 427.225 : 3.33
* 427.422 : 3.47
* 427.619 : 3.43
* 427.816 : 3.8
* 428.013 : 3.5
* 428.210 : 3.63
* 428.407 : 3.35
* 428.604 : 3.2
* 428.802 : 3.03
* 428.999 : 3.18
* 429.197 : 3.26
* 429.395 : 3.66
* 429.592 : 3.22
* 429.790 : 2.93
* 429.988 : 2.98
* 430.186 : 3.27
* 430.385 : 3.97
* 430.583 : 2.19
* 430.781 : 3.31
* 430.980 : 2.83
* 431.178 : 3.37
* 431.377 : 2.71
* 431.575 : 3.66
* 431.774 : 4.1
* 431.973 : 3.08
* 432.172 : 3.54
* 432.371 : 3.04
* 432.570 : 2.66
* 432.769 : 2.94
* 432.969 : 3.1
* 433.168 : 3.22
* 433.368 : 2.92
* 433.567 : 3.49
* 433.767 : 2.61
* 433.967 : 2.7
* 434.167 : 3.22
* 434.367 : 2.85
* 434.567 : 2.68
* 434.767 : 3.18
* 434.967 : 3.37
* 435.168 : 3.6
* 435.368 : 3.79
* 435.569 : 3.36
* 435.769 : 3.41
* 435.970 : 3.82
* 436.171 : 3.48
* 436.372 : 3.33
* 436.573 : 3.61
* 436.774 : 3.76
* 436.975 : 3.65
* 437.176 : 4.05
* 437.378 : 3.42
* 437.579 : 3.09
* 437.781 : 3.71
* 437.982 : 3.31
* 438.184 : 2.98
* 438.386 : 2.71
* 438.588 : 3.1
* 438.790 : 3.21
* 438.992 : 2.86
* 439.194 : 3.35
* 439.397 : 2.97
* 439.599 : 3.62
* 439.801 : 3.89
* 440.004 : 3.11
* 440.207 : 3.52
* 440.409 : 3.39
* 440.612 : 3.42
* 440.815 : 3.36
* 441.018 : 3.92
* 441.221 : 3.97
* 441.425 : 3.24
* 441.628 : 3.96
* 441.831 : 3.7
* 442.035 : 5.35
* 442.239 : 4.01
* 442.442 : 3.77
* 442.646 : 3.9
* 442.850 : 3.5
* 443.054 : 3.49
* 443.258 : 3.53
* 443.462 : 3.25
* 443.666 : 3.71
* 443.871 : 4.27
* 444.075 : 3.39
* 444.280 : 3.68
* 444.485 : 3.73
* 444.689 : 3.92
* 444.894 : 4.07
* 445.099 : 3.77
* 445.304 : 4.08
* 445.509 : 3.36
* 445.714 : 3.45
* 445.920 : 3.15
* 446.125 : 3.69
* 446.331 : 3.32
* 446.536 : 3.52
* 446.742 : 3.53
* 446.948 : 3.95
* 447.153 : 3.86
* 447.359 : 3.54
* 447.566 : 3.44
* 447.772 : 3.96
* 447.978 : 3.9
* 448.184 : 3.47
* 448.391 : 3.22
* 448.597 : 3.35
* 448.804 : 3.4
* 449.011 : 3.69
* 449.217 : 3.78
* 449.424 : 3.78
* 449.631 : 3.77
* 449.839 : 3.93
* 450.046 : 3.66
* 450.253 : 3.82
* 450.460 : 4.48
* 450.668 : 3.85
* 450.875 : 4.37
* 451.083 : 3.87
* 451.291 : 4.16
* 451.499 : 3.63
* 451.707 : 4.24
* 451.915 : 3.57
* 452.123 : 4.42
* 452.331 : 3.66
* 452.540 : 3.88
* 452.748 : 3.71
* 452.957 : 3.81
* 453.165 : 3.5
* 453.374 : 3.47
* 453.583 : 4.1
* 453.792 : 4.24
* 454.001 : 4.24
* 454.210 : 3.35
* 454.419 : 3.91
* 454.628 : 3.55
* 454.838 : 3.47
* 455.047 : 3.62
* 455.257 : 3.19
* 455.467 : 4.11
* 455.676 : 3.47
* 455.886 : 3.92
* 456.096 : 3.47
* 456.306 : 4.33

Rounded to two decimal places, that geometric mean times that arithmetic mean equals 0.09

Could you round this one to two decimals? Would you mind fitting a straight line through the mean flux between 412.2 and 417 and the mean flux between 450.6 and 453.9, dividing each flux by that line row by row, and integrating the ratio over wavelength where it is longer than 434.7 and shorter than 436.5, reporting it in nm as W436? 1.70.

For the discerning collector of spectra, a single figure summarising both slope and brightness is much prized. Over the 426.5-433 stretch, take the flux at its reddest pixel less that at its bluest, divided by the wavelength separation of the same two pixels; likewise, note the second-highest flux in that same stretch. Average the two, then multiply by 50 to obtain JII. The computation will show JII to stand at 101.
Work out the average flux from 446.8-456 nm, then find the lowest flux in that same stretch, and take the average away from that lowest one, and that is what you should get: -0.59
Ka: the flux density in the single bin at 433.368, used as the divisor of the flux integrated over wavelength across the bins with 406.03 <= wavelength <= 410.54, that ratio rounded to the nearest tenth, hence 4.8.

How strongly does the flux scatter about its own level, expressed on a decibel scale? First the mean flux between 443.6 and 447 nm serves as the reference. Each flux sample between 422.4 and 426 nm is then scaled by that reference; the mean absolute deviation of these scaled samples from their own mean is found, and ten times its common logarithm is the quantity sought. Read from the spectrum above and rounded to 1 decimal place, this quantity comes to -11.7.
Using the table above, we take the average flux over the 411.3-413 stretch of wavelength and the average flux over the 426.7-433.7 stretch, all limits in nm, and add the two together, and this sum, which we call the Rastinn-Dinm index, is 6.82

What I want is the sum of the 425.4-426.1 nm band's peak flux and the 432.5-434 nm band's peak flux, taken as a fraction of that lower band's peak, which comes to 1.98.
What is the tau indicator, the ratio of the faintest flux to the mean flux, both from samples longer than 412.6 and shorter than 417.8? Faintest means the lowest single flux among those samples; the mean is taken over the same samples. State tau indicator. 0.83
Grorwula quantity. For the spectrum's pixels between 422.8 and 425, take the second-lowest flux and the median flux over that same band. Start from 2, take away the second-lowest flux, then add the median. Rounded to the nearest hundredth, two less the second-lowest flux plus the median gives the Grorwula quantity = 2.27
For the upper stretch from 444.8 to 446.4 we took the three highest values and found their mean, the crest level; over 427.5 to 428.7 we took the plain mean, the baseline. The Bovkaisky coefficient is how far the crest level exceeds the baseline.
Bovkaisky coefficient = 0.49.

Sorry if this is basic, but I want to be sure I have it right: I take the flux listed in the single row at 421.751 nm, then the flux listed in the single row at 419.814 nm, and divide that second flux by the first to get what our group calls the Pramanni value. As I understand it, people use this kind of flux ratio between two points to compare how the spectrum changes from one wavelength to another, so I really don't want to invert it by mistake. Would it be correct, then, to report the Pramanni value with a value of 0.88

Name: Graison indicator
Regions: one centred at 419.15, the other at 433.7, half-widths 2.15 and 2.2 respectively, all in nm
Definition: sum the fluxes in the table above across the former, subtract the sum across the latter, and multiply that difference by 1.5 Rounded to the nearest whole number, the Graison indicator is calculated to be 11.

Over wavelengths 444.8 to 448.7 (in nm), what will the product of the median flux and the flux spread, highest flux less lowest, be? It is 3.3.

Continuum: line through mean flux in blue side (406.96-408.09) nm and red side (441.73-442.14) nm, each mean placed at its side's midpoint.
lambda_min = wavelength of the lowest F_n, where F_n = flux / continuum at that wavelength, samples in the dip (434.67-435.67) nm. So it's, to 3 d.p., 434.767 nm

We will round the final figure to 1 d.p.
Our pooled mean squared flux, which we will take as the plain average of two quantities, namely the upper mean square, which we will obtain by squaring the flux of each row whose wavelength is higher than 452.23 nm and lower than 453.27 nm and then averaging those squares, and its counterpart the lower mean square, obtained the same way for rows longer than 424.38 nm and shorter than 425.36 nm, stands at 13.6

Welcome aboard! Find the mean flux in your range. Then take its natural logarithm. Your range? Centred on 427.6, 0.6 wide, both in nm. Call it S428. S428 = 1.27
